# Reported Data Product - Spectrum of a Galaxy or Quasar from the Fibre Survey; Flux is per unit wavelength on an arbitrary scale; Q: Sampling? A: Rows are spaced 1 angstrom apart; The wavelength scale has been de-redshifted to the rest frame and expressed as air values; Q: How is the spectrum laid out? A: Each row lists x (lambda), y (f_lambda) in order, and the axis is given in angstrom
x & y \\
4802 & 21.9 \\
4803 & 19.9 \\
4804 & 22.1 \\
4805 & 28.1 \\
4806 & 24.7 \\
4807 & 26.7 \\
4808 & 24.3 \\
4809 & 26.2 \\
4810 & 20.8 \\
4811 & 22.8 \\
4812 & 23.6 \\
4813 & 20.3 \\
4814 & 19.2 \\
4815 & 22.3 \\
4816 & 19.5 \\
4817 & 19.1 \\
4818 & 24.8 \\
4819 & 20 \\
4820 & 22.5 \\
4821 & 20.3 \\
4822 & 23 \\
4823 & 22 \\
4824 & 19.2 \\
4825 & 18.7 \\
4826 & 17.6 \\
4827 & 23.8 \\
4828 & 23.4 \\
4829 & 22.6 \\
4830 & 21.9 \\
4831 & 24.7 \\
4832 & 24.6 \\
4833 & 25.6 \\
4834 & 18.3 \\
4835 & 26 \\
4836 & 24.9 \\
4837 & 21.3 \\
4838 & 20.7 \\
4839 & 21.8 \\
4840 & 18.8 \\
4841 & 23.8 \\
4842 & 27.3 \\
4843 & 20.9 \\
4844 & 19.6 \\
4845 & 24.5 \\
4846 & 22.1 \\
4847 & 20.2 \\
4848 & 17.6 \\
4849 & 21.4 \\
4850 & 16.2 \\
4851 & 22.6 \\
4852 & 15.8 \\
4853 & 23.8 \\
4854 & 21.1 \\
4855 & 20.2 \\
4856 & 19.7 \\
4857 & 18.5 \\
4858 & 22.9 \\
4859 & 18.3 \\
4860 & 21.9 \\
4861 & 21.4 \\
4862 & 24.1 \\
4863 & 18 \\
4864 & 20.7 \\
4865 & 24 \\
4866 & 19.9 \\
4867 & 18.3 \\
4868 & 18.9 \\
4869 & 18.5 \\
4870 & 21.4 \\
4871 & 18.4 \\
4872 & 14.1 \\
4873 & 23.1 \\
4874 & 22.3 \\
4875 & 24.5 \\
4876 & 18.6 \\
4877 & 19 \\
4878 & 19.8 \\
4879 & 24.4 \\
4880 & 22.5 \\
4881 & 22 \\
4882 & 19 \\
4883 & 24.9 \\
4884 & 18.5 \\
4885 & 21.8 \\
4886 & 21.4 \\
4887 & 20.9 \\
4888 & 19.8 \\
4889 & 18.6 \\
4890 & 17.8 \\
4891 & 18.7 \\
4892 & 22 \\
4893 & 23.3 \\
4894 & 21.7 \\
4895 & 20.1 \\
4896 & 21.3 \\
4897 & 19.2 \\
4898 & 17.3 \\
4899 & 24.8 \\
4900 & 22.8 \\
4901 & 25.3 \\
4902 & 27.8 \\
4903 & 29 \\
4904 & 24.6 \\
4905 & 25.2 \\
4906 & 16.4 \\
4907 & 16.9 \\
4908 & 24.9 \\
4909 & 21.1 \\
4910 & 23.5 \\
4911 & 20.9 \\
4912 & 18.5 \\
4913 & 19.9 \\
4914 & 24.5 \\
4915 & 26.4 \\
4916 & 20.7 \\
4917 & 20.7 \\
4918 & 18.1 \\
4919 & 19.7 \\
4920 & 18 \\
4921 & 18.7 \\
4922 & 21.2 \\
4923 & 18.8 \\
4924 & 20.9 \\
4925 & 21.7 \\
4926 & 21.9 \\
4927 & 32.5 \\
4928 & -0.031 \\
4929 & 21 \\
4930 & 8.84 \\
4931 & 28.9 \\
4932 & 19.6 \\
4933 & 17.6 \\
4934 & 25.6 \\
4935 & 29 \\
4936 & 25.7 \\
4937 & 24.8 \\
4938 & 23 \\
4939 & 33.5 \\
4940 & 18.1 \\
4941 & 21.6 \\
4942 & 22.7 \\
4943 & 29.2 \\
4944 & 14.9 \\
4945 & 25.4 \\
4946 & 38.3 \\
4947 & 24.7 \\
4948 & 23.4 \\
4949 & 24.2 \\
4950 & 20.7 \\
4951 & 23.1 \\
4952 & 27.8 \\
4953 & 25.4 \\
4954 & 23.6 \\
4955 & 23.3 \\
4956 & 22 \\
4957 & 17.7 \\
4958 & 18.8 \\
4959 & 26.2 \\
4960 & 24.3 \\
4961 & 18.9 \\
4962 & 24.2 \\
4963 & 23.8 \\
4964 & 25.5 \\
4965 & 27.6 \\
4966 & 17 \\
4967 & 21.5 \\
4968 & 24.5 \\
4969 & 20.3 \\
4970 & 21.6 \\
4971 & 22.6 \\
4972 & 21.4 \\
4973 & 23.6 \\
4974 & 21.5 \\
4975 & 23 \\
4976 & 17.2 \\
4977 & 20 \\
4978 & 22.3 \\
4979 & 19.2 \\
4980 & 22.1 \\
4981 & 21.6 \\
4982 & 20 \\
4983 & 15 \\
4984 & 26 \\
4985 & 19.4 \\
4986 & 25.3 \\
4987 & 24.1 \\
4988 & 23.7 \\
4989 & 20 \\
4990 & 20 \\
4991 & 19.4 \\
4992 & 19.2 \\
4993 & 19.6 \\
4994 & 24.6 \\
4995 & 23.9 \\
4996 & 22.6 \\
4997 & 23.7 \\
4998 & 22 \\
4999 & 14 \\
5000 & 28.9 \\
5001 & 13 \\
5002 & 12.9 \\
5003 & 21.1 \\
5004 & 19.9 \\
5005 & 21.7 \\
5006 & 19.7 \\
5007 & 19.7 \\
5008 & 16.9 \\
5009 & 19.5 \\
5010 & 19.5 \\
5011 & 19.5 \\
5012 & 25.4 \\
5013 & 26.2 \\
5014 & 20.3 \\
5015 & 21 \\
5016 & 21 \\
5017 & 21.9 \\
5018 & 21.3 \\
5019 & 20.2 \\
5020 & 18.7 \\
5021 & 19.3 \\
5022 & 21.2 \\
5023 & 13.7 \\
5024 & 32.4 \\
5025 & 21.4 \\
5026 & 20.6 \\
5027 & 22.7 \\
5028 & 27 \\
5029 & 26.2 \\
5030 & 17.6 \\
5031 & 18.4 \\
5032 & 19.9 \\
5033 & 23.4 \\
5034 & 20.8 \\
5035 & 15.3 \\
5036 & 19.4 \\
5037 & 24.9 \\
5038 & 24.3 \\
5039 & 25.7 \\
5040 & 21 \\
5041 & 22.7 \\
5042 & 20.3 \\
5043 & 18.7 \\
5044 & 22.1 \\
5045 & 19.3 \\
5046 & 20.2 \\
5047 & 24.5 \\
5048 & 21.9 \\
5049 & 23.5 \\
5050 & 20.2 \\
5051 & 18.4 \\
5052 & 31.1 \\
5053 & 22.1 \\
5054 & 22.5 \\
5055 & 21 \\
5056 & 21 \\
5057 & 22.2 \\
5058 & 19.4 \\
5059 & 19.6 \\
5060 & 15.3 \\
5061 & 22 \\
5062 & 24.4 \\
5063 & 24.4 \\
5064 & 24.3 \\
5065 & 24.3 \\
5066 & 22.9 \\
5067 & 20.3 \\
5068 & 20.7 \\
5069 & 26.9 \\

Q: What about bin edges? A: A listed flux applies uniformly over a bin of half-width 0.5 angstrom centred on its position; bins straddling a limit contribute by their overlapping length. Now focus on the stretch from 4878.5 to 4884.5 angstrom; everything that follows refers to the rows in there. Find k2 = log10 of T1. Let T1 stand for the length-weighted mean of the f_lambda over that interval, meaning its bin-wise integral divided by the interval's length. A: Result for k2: 1.34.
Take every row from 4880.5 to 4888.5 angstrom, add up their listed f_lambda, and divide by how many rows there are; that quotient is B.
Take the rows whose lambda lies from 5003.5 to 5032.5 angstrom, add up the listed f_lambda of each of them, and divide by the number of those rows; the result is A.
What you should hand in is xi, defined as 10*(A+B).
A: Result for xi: 422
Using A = 21.1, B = 21.0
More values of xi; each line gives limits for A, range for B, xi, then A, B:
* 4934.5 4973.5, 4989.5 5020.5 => 442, 23.7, 20.6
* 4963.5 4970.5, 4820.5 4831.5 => 441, 22.6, 21.6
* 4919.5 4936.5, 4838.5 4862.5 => 416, 20.6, 21.0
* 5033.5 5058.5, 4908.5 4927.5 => 432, 21.7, 21.5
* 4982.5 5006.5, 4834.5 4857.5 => 421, 20.8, 21.3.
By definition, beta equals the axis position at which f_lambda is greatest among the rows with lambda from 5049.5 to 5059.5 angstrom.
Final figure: 5052 angstrom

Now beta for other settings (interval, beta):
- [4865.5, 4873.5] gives 4873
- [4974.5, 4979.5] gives 4975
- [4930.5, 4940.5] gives 4939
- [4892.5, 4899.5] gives 4899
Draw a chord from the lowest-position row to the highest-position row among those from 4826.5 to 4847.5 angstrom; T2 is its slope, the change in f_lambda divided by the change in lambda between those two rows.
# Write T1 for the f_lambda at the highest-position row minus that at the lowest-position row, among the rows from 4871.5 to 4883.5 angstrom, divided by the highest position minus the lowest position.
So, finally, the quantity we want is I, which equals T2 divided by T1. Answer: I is -0.2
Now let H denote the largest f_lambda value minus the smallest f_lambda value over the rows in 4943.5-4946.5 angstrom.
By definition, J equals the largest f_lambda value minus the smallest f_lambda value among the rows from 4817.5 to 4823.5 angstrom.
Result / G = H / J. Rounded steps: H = 23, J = 4.8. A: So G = 4.9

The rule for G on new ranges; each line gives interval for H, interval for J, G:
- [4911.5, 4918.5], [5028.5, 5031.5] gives 1.0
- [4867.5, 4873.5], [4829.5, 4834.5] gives 1.2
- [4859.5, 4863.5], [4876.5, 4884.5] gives 1.0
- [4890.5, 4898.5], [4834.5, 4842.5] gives 0.7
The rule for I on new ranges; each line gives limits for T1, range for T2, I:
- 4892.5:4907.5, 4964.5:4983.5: 1.5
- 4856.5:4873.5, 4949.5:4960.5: 1.3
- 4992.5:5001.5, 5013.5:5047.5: -0.2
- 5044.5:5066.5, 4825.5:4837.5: 2.0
